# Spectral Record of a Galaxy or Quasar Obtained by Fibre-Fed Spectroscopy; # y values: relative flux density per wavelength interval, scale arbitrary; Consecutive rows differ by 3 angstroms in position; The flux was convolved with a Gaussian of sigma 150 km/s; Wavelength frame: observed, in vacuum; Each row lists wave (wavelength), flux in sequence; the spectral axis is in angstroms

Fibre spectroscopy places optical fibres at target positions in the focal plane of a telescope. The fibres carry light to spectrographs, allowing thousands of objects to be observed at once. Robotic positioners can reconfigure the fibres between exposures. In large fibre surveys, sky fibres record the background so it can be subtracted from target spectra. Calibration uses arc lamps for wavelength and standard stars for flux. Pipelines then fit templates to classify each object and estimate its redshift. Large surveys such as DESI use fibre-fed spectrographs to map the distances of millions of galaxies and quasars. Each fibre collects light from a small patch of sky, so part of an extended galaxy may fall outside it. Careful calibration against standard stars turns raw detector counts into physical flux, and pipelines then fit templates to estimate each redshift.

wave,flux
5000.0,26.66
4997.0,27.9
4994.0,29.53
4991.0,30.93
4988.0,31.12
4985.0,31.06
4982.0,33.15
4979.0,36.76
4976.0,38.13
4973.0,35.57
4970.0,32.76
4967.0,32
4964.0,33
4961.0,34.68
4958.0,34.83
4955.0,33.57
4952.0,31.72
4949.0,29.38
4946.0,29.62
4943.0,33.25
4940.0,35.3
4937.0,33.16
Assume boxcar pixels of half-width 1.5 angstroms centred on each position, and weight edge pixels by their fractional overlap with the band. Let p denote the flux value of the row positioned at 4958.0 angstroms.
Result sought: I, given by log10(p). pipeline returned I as 1.54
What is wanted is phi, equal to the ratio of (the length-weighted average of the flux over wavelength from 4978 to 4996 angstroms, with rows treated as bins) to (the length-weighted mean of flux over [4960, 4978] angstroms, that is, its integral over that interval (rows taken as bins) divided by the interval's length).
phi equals 0.93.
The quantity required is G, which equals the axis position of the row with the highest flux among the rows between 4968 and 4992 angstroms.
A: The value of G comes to 4976.0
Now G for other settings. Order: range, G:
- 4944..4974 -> 4973.0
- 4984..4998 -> 4988.0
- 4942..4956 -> 4955.0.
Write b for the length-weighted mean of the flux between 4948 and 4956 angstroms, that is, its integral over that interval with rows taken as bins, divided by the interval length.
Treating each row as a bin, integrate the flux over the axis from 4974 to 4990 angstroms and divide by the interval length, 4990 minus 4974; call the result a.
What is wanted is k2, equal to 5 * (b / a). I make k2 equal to 4.64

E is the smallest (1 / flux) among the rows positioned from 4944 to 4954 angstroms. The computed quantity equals 0.0315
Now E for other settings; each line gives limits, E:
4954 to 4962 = 0.0287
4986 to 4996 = 0.0321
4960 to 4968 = 0.0288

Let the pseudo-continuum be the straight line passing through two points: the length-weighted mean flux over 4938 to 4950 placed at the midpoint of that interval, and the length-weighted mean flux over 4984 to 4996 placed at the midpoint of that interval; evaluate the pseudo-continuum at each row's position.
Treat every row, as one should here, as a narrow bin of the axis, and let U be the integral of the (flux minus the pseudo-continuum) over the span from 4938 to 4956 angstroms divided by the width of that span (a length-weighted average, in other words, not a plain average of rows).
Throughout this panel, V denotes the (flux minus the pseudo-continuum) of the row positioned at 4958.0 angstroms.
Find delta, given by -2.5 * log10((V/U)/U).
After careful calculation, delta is -5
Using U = 0.2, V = 3.2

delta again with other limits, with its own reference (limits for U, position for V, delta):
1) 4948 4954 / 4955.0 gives -1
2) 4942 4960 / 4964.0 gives -3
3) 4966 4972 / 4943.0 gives 1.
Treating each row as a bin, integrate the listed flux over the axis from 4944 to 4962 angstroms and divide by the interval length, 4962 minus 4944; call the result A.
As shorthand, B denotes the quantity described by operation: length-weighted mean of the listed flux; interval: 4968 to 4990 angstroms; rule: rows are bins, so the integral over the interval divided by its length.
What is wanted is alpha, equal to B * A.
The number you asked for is 1096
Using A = 32.3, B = 34.0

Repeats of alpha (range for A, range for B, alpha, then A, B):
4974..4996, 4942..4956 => 1032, 32.9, 31.4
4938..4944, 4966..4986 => 1177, 34.3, 34.3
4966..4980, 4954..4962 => 1207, 35.1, 34.4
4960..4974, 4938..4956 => 1076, 33.5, 32.1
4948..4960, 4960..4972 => 1080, 32.6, 33.1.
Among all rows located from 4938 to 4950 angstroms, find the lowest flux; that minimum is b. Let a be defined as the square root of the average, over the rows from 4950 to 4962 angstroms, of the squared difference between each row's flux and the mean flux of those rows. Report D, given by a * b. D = 37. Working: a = 1.2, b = 29.38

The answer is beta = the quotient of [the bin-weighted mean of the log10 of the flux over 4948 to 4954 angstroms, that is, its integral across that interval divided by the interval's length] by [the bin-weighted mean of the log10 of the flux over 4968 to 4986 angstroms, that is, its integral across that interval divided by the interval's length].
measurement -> 0.97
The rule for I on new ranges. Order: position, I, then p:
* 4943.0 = 1.52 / 33.25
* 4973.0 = 1.55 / 35.57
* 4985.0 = 1.49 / 31.06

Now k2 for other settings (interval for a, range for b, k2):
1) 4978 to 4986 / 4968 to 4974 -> 5.04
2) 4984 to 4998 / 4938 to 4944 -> 5.68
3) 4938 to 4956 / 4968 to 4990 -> 5.28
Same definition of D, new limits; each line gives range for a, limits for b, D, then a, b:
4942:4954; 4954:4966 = 52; 1.6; 33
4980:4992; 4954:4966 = 30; 0.9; 33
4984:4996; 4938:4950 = 19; 0.7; 29.38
